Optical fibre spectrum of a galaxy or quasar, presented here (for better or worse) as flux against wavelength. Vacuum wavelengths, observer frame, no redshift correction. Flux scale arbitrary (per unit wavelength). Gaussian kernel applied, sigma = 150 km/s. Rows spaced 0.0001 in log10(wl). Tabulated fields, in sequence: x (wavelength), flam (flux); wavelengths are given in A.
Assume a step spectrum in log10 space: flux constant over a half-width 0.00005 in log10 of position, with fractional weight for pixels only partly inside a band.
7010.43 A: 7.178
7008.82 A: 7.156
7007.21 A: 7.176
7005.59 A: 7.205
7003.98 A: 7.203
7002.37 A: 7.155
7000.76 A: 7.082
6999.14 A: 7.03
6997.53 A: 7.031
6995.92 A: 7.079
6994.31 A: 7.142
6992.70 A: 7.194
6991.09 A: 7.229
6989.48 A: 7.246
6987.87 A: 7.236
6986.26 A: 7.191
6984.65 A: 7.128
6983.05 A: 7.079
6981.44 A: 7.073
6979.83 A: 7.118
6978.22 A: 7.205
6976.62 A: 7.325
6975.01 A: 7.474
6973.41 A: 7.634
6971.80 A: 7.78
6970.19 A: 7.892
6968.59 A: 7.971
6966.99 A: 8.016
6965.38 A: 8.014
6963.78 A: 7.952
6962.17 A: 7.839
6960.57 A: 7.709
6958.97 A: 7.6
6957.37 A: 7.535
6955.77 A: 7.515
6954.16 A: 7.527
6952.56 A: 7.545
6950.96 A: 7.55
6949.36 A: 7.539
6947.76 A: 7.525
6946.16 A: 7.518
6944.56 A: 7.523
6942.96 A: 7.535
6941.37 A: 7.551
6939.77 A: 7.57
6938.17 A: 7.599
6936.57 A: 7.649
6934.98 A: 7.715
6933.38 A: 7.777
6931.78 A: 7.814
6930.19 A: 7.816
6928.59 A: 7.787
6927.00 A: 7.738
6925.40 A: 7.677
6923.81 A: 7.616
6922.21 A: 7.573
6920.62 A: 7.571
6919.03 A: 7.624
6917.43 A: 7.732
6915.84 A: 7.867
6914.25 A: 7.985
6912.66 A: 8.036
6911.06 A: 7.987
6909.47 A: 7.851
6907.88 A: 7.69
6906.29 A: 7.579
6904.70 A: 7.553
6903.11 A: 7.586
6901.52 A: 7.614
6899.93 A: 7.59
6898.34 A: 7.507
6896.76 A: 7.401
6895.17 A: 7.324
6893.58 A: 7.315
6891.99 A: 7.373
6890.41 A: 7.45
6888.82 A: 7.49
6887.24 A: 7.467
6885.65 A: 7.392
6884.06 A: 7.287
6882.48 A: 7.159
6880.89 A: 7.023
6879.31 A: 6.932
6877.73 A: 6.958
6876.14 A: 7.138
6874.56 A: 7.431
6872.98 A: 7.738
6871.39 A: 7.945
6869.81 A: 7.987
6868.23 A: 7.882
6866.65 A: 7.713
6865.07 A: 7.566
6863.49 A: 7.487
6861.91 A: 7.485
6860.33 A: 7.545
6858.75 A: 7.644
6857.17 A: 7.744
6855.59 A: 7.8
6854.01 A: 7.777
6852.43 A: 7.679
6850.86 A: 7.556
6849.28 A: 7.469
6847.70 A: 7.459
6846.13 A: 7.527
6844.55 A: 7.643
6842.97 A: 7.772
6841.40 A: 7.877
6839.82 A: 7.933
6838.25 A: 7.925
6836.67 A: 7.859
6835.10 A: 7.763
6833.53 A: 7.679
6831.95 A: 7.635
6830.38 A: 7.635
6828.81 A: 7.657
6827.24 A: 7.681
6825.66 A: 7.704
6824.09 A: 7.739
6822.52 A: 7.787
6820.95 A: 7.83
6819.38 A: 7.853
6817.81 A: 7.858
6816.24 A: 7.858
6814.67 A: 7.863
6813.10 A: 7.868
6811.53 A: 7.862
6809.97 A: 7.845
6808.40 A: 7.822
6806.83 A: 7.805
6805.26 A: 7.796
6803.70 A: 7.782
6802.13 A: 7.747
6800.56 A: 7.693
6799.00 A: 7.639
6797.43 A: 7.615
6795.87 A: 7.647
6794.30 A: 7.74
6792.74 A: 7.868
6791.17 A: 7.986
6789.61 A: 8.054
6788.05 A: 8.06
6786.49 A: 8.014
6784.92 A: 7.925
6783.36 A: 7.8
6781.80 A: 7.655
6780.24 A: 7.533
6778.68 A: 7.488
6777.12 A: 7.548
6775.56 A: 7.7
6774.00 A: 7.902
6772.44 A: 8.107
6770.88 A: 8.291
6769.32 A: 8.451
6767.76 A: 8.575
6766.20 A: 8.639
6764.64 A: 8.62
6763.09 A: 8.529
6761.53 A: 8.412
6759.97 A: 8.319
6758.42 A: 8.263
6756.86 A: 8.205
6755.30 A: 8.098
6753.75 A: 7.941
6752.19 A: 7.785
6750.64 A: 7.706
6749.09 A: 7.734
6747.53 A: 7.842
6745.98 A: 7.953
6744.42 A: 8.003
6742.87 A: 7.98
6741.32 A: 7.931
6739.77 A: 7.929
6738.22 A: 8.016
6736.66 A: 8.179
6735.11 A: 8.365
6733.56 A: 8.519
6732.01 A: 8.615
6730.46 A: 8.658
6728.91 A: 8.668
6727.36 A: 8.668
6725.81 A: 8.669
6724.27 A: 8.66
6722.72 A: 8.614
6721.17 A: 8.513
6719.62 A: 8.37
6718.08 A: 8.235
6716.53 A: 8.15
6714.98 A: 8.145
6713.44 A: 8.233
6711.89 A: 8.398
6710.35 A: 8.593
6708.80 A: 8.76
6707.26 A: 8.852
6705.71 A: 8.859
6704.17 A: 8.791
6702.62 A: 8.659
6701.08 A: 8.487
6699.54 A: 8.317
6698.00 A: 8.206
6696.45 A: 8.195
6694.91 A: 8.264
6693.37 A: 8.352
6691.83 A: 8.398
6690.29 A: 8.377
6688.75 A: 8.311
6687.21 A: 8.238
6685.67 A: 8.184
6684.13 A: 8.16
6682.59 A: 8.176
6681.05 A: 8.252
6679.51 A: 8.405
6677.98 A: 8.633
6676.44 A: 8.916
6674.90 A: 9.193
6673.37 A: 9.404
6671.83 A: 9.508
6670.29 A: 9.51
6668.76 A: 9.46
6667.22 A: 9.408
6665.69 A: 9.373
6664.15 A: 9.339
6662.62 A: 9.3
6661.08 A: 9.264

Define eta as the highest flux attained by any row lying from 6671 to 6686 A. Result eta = 9.508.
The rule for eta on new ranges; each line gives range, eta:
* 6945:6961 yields 7.709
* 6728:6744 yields 8.668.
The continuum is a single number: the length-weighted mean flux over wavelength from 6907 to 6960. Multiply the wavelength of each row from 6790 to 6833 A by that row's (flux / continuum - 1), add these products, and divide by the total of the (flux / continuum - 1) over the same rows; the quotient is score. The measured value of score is 6809.0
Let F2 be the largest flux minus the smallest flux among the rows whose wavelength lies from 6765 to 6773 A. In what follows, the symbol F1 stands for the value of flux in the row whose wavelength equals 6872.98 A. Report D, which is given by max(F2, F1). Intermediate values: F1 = 7.738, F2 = 0.5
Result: 7.7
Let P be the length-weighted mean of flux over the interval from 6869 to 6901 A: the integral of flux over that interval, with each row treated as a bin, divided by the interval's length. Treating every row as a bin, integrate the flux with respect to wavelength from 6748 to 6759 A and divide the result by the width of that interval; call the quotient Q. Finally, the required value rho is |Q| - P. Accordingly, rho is 0.55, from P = 7.40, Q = 7.95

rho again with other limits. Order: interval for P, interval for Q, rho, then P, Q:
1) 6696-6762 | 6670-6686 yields 0.44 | 8.31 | 8.75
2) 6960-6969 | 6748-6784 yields 0.14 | 7.92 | 8.06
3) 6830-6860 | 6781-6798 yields 0.15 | 7.70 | 7.86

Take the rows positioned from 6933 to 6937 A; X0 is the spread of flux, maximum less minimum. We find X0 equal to 0.13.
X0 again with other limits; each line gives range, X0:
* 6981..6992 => 0.17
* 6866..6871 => 0.27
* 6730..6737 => 0.48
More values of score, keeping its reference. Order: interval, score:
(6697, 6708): 6703.4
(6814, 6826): 6818.8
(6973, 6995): 6985.0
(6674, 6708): 6691.2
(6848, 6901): 6884.1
